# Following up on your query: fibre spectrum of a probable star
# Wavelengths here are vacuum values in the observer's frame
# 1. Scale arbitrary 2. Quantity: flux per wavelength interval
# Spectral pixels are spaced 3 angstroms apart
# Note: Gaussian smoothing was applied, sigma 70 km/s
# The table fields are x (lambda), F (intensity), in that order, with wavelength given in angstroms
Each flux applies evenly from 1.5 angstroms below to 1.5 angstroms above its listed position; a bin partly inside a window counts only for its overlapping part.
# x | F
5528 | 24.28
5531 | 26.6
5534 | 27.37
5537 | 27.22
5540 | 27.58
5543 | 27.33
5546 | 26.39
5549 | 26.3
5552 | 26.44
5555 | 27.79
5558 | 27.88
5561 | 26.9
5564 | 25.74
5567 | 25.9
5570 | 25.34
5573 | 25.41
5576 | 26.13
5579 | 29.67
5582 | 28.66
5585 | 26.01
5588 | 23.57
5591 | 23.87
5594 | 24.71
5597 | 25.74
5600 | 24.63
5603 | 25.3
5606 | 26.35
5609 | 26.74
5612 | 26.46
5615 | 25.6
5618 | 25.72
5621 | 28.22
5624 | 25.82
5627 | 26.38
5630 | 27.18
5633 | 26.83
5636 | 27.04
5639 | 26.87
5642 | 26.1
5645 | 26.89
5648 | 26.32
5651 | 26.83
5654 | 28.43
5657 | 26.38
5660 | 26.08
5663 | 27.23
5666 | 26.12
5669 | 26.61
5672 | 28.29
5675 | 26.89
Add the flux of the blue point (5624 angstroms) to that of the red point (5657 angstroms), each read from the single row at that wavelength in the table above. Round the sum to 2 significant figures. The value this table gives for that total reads 52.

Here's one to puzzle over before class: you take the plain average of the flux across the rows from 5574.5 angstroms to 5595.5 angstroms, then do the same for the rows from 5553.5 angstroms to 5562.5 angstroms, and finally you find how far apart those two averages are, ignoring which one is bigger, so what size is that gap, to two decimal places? 1.43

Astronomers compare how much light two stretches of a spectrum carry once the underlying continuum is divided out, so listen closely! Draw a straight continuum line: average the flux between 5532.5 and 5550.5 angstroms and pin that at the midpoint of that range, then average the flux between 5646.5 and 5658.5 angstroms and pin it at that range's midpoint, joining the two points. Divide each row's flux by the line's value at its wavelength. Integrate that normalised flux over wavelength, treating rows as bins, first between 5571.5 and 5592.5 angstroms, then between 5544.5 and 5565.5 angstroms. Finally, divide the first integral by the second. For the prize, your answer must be 0.98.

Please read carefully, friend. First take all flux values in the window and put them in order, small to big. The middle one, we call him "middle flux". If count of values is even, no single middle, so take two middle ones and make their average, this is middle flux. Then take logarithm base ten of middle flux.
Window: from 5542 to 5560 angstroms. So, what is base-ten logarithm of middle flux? 1.43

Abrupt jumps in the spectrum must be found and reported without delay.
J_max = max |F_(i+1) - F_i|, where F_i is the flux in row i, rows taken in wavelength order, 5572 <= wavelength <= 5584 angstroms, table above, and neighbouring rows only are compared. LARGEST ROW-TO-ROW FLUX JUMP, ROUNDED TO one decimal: 3.5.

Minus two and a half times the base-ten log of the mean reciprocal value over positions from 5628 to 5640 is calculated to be 3.58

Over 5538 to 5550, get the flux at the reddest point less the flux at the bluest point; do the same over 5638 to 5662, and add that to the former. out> -2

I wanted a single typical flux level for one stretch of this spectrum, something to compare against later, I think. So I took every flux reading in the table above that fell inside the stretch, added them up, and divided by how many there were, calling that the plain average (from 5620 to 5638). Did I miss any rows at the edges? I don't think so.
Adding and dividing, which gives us 26.9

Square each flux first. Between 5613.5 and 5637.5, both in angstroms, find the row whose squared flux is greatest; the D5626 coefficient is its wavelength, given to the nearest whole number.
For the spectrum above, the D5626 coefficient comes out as 5621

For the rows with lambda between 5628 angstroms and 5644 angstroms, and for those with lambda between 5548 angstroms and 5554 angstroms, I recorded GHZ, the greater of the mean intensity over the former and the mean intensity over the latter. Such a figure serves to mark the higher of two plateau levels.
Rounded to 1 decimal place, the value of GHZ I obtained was 26.8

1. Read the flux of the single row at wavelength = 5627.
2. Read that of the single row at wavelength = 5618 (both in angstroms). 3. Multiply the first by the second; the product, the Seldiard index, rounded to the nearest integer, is 678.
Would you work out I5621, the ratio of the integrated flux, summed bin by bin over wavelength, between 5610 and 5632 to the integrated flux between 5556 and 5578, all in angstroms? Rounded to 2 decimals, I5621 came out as 1.01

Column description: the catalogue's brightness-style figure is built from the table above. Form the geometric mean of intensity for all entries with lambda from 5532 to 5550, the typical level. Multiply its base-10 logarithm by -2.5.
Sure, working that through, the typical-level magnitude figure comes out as -3.58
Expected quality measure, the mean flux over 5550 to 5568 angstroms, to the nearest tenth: 26.8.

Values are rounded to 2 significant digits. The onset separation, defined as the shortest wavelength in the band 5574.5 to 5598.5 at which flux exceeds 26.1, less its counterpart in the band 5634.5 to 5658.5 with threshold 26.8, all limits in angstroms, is -60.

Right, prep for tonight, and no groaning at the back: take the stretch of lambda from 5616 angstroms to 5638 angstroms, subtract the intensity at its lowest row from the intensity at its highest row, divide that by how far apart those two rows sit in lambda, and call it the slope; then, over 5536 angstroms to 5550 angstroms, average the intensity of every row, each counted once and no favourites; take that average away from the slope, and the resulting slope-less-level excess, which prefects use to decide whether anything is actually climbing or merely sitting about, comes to -26.9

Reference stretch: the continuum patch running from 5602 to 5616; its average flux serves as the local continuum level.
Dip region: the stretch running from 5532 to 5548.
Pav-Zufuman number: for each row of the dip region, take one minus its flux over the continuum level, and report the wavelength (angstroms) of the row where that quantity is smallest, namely 5540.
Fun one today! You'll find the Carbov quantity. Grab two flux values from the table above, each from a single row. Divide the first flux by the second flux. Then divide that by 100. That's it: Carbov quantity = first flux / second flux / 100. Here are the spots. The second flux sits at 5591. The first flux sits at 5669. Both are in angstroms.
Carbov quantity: 0.0111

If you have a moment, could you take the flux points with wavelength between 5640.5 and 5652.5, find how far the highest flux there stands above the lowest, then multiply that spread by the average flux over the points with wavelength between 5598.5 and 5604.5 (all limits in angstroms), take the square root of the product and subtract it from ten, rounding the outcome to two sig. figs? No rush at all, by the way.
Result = 5.6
